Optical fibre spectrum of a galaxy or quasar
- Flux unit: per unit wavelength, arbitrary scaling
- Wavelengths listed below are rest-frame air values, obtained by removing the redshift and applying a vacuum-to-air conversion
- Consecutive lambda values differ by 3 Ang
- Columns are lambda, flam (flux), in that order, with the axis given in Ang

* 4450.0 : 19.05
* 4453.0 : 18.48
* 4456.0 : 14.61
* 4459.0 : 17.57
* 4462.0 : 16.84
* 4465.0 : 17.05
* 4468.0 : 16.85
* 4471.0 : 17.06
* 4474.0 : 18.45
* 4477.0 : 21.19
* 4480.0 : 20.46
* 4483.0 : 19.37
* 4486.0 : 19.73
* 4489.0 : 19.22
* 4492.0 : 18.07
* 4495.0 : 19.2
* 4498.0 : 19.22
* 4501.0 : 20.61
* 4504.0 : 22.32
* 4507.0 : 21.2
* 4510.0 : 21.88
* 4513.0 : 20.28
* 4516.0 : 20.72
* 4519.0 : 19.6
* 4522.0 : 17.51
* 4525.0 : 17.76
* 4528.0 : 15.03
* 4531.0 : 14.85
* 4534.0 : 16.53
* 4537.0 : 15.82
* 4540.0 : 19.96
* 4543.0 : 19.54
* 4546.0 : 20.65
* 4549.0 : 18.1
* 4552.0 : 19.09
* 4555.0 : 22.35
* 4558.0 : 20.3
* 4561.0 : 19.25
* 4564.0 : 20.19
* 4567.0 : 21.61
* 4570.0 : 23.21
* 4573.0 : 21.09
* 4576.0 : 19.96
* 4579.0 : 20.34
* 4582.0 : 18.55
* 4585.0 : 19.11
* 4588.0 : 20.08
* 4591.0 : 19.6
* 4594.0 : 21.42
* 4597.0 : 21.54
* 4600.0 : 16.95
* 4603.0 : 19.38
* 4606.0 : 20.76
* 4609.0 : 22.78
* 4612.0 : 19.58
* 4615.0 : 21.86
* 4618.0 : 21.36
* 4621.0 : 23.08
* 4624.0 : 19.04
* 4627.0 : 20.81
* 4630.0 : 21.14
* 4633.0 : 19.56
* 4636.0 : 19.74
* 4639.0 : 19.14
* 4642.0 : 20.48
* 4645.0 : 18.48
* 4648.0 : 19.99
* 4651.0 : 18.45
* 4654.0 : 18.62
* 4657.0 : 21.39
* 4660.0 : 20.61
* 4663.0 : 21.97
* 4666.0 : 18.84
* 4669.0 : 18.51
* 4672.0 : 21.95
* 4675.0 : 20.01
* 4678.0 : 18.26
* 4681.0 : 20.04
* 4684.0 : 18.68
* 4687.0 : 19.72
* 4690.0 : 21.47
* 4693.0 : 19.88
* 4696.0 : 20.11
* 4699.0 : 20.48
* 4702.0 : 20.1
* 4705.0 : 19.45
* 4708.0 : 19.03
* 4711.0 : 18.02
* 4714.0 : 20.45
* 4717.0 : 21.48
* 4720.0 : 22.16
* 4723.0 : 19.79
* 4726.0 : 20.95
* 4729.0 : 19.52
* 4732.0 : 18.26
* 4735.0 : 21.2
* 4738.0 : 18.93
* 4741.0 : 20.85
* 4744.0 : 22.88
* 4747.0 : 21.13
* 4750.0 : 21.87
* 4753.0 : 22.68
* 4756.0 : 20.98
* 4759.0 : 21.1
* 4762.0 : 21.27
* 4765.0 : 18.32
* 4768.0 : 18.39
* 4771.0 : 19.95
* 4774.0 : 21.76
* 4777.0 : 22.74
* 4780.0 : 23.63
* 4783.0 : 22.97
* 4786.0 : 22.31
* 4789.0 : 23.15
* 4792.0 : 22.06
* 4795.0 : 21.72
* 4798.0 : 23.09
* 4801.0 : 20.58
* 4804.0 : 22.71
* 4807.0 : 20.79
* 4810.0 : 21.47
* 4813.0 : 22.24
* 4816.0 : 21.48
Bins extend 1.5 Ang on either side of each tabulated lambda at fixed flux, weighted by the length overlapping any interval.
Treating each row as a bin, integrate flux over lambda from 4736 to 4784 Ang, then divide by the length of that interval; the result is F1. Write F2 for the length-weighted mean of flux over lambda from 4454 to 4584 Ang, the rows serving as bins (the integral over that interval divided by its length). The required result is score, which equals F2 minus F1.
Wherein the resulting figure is -2.1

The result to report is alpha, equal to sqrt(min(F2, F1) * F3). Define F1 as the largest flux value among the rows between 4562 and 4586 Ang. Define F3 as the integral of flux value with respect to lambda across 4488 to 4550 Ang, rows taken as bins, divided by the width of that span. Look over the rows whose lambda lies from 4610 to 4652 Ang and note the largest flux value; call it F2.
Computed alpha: 20.9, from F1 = 23.21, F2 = 23.08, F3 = 19.0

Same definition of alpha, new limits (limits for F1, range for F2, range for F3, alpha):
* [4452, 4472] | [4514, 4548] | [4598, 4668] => 19.3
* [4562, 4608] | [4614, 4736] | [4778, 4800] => 22.9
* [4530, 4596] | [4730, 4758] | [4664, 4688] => 21.1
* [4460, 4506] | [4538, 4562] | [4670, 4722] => 21.2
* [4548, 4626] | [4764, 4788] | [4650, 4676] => 21.6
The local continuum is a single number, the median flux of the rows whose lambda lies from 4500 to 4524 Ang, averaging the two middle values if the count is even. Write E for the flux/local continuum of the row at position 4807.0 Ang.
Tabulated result 1.01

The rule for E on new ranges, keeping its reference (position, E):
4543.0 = 0.95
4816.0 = 1.04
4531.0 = 0.72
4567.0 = 1.05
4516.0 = 1.00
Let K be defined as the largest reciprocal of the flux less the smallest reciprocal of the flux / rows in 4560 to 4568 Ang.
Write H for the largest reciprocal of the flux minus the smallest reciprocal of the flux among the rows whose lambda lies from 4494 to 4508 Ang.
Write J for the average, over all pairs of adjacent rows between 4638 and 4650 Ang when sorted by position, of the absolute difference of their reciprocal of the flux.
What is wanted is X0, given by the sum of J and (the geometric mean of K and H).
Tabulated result 0.011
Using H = 0.0073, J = 0.0043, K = 0.0057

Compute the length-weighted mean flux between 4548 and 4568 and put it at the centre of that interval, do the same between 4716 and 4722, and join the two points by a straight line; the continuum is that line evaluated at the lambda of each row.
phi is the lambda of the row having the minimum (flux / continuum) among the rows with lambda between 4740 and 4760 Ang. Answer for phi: 4756.0 Ang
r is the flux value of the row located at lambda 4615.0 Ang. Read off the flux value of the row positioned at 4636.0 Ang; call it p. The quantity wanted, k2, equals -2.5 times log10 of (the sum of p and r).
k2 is -4.05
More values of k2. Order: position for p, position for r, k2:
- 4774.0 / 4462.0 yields -3.97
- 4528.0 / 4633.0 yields -3.85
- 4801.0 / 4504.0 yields -4.08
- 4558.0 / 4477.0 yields -4.04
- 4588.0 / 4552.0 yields -3.98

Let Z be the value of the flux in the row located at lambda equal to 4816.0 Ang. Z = 21.48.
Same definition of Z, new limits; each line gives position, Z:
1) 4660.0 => 20.61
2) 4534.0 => 16.53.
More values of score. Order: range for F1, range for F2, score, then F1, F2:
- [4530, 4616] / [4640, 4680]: 0.0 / 19.83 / 19.8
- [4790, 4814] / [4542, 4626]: -1.5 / 21.85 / 20.4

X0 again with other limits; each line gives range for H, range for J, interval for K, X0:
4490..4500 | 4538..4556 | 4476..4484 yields 0.008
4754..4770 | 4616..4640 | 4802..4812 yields 0.009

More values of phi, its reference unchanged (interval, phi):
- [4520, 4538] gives 4531.0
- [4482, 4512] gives 4492.0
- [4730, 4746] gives 4732.0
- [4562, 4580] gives 4576.0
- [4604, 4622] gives 4612.0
